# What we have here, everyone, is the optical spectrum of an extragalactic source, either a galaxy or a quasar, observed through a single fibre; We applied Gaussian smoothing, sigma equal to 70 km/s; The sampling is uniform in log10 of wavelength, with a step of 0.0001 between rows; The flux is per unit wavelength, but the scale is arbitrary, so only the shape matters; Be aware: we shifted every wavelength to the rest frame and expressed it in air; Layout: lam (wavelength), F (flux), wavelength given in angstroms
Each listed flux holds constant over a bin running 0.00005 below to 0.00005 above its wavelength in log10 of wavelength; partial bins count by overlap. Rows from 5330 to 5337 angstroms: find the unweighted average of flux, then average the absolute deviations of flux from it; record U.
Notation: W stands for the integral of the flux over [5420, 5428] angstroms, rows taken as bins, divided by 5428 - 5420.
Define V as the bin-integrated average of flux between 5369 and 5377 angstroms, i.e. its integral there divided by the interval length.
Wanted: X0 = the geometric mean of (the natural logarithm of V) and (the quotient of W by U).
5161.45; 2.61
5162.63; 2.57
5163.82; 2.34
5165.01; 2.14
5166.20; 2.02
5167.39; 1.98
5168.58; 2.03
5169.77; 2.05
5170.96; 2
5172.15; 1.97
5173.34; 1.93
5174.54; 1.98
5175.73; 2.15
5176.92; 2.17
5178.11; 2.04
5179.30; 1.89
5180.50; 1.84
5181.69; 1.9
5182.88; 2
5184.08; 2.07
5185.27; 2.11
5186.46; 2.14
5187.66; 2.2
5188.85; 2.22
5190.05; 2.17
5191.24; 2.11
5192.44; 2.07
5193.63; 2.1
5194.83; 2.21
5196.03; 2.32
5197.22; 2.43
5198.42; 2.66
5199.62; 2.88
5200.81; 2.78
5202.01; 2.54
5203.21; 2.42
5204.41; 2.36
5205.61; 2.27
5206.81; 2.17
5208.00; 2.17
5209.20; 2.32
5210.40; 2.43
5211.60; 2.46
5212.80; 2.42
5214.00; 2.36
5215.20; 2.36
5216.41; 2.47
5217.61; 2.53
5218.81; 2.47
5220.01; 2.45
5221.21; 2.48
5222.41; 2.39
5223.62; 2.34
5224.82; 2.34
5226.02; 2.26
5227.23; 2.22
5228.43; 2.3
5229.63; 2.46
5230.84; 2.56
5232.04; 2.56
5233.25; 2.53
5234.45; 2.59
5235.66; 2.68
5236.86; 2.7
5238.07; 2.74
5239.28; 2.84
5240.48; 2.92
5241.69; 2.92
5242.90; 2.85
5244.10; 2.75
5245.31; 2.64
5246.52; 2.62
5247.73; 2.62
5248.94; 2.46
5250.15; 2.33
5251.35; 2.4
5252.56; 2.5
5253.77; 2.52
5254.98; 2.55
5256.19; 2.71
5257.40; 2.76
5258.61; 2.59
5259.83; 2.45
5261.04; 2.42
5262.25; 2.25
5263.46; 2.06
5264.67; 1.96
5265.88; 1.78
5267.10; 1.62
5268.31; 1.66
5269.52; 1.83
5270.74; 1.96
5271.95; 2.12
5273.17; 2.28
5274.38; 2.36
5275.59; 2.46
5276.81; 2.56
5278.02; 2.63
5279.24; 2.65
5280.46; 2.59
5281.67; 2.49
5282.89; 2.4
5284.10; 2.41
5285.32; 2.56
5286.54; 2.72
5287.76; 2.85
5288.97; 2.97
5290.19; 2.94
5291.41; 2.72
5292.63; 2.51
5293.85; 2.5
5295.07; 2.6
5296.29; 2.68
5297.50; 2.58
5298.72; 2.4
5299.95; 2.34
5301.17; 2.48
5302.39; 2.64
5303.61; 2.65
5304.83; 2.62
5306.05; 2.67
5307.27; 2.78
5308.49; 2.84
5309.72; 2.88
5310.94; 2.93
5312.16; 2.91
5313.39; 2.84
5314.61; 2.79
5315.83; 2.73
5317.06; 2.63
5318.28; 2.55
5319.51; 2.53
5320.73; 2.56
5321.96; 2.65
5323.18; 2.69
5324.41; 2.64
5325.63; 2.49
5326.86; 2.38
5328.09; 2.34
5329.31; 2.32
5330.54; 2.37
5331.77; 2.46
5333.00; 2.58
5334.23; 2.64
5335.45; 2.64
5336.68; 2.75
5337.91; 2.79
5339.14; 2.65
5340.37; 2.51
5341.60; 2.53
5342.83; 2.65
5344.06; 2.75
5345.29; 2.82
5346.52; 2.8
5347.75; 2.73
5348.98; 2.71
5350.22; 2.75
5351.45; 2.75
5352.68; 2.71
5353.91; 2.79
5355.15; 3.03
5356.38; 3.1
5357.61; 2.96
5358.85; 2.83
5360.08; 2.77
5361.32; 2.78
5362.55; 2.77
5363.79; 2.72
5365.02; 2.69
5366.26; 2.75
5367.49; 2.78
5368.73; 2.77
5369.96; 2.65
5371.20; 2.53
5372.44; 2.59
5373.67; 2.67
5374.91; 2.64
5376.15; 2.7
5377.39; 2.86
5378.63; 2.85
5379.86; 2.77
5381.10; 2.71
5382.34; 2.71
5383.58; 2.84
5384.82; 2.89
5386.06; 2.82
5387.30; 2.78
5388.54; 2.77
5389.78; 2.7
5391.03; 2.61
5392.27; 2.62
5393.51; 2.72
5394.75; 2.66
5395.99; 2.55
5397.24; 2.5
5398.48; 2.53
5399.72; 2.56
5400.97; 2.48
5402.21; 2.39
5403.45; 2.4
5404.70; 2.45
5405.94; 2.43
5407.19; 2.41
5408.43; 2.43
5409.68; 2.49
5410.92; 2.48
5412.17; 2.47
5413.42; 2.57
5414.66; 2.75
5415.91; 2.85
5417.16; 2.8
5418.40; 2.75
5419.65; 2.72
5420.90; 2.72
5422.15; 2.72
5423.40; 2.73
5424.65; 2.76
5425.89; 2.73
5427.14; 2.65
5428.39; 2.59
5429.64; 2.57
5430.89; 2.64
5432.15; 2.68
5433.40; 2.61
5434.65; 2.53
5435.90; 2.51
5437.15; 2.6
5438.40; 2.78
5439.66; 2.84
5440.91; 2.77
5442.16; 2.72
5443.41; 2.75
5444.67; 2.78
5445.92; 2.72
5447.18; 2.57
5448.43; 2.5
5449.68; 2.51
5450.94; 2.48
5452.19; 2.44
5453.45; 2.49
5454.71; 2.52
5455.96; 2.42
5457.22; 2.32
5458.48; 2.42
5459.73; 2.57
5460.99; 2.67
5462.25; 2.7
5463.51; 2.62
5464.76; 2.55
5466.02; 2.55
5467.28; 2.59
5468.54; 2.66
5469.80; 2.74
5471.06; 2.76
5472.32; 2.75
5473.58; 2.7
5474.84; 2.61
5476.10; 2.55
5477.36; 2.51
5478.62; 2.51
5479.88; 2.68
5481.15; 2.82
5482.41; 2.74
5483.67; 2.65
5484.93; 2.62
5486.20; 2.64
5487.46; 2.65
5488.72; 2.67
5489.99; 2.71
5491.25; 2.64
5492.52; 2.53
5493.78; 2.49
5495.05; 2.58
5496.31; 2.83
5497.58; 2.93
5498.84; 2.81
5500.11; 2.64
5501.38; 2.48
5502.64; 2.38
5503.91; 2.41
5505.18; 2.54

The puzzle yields 5.0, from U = 0.106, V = 2.64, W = 2.72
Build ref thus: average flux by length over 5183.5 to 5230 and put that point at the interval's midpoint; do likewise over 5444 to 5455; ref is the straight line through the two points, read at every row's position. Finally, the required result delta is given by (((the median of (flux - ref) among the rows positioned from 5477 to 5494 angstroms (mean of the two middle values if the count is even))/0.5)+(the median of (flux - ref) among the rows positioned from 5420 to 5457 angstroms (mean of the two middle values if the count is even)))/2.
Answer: 0.11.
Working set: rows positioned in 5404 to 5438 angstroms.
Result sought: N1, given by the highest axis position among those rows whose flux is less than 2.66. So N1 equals 5437.15 angstroms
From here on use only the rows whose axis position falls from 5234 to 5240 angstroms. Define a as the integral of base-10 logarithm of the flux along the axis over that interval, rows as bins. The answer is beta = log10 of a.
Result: 0.42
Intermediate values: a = 2.60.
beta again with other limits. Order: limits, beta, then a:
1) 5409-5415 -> 0.39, 2.43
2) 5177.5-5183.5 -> 0.23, 1.72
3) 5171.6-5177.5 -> 0.26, 1.82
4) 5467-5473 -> 0.41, 2.59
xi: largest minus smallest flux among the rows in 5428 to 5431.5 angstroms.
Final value 0.070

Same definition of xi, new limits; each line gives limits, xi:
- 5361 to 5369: 0.090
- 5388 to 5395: 0.160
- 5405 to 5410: 0.080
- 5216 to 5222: 0.080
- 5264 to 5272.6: 0.500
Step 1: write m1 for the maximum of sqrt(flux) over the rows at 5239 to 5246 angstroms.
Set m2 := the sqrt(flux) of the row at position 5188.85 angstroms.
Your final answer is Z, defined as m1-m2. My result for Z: 0.22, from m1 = 1.709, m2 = 1.49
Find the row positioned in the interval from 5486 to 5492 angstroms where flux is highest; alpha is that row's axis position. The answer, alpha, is 5489.99 angstroms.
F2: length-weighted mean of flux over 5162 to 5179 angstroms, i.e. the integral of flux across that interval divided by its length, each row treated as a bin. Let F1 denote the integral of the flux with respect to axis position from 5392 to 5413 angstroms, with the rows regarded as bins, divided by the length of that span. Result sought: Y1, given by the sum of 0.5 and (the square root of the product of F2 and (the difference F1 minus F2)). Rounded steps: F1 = 2.50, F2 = 2.10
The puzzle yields 1.4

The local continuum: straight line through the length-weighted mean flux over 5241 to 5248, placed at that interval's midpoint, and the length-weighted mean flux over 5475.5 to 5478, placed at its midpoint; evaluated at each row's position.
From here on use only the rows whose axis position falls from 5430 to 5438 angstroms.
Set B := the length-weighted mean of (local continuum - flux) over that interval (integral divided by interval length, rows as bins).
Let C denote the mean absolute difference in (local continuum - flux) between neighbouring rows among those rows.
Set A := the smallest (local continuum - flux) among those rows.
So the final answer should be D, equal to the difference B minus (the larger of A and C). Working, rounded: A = -0.11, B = 0.0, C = 0.060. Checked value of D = -0.09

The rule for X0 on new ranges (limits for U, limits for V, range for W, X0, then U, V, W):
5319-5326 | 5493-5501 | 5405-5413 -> 6.0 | 0.067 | 2.70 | 2.45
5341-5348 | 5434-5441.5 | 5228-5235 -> 5.5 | 0.082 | 2.67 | 2.51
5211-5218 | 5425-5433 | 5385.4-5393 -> 7.0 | 0.053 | 2.65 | 2.72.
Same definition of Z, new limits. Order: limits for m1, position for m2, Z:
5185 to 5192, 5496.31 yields -0.19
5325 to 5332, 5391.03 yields -0.04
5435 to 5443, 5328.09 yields 0.16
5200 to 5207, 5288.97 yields -0.06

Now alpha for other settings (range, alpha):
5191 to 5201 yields 5199.62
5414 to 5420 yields 5415.91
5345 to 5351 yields 5345.29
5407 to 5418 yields 5415.91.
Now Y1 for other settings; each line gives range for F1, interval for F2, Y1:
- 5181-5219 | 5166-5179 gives 1.3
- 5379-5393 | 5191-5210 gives 1.4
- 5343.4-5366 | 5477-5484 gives 1.1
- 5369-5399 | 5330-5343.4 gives 1.0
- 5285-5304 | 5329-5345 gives 0.8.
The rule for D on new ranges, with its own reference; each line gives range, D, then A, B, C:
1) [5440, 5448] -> -0.22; -0.22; -0.2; 0.064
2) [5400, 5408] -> 0.04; 0.12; 0.2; 0.038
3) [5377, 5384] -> -0.22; -0.24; -0.2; 0.056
